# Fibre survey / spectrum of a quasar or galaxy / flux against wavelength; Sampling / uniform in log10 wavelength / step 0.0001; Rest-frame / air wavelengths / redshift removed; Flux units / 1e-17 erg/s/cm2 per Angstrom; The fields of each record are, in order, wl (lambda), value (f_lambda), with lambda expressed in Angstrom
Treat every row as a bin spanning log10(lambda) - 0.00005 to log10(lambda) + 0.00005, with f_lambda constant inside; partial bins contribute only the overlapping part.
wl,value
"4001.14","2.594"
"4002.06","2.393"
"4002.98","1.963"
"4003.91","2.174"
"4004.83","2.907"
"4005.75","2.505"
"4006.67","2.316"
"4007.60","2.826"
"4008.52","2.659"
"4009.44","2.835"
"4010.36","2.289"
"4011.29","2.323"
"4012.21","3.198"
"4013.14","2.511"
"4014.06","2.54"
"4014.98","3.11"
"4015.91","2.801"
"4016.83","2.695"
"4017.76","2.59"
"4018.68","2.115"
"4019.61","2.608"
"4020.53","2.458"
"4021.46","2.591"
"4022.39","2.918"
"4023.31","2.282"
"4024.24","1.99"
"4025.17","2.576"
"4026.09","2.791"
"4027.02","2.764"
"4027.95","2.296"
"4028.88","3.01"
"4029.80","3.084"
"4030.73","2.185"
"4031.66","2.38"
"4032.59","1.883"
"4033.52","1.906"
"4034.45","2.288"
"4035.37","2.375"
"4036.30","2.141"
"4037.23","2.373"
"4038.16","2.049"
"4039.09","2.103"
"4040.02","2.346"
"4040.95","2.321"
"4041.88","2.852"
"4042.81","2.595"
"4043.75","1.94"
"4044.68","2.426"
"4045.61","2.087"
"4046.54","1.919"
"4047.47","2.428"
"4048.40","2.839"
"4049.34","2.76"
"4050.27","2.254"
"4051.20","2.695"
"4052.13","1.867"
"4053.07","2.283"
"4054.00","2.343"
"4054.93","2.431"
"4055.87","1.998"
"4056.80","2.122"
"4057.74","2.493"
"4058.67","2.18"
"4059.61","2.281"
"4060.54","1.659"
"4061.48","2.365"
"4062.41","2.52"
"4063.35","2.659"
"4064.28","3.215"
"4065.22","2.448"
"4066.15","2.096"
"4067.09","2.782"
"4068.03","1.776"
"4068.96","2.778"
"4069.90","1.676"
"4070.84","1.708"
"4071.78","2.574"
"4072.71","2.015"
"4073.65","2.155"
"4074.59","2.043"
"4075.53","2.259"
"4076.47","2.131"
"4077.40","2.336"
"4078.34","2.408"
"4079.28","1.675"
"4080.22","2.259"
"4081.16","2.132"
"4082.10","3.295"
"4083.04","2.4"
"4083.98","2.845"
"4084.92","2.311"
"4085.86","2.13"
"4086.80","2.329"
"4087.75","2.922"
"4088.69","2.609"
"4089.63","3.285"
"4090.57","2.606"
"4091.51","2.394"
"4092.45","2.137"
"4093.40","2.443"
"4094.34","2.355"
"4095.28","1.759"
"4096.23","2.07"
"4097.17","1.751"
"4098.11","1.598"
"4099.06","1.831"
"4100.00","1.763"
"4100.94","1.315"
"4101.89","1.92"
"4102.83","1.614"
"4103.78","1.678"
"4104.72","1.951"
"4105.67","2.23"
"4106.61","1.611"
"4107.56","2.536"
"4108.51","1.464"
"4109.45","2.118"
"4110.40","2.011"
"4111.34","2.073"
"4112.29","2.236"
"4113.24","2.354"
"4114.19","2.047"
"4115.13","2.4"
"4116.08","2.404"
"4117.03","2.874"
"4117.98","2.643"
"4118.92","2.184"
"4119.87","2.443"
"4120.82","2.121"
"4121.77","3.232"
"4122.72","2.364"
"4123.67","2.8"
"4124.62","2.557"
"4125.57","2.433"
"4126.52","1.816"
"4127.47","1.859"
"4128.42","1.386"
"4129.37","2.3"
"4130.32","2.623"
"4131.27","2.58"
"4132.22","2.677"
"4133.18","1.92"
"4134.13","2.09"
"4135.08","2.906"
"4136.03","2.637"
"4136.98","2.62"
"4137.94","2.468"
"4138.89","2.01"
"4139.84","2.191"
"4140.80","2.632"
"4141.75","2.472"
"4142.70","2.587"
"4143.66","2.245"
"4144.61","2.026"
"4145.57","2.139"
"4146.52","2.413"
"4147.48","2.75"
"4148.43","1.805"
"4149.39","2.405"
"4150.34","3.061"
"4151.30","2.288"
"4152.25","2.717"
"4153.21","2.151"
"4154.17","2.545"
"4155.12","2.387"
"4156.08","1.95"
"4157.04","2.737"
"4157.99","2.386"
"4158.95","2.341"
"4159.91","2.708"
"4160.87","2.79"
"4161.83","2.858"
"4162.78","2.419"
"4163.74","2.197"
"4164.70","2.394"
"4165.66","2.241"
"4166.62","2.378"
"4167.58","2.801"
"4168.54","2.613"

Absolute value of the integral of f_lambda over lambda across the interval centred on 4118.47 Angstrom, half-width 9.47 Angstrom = 44.5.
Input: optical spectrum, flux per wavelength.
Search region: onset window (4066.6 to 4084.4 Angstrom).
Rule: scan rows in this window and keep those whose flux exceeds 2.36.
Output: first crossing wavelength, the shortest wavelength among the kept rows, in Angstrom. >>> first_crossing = 4067.09 Angstrom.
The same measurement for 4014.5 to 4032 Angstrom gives 4014.98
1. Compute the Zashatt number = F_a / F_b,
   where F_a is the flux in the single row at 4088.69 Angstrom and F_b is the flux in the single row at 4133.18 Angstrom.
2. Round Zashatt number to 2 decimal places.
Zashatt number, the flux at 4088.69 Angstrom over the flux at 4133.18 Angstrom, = 1.36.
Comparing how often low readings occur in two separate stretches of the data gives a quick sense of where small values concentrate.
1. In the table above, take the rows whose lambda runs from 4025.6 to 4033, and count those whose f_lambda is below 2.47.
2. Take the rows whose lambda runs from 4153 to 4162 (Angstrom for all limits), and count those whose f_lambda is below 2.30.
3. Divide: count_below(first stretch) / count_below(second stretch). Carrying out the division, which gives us 2.0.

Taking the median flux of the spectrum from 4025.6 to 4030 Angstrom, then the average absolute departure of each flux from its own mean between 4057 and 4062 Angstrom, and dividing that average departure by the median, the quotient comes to 0.079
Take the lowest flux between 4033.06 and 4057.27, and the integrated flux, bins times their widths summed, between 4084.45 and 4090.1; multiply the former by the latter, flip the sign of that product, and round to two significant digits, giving -27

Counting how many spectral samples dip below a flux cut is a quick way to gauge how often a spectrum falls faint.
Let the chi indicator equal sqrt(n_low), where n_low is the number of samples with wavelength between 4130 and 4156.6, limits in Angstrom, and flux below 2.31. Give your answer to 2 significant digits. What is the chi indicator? 3.3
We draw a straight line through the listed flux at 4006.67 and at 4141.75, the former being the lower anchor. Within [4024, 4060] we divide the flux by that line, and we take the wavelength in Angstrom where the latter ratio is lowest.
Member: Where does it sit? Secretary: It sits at 4052.13 Angstrom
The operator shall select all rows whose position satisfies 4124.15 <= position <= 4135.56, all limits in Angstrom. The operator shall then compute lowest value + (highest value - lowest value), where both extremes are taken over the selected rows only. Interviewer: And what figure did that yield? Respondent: 2.91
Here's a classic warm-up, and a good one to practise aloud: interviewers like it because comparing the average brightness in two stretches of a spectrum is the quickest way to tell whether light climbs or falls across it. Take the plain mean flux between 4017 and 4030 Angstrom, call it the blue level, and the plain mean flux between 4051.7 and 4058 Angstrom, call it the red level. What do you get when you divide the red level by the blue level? 0.86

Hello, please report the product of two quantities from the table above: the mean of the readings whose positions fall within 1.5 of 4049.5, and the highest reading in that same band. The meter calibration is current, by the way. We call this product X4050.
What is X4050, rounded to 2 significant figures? 7.4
